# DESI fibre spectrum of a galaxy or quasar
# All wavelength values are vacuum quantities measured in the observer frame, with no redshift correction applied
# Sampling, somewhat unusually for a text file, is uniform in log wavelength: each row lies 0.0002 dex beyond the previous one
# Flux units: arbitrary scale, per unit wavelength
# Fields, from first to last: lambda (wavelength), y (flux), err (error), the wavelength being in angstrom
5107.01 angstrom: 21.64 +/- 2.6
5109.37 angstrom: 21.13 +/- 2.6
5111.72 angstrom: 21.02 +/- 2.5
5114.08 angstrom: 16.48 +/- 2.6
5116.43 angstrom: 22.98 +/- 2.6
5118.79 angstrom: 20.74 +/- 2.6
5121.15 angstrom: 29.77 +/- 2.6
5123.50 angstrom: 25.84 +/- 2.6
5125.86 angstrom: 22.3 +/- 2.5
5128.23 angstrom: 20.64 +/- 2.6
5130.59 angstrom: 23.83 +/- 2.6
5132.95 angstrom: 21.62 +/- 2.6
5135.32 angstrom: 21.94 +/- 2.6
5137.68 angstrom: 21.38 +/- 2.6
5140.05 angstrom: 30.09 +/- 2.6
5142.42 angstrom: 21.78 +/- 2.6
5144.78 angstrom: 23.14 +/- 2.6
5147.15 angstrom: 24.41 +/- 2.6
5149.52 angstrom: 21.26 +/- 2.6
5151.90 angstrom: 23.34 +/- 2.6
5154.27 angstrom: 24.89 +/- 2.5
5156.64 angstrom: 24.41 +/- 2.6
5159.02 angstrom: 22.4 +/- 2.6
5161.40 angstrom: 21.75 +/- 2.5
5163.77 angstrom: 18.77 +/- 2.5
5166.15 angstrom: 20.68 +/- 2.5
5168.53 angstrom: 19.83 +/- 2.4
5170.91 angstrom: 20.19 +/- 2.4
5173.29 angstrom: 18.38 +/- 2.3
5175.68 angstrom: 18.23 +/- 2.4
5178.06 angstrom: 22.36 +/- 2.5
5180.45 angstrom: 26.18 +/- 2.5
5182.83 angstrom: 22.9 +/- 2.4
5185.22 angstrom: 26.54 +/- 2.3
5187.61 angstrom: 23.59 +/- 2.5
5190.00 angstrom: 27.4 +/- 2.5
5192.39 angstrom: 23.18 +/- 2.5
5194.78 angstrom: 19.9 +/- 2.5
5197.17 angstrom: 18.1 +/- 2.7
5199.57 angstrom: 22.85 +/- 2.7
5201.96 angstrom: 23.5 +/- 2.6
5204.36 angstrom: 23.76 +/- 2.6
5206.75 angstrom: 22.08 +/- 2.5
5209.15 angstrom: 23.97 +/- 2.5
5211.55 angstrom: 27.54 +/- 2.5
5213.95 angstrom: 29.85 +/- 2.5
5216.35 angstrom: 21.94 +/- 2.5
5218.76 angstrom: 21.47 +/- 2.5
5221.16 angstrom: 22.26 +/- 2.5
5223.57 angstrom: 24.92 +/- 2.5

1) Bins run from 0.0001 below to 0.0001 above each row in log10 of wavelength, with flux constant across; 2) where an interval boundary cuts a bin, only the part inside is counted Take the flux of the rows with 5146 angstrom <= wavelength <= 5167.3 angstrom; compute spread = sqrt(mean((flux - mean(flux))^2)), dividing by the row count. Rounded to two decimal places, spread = 1.92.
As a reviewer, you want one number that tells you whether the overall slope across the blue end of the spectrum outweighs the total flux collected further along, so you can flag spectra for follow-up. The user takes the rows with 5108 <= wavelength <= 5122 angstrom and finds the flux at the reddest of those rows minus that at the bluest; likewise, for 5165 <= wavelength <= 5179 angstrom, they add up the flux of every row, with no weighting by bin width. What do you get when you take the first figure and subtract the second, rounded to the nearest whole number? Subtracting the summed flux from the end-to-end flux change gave -111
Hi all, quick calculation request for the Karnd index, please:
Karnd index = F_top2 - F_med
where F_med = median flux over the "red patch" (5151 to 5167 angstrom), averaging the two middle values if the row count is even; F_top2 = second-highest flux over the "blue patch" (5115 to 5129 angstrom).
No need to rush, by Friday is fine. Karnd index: 3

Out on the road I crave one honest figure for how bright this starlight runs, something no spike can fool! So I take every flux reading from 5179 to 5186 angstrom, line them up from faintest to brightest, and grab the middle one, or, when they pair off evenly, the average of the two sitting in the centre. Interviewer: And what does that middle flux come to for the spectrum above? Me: 26.2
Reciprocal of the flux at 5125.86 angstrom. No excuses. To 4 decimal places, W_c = 0.0448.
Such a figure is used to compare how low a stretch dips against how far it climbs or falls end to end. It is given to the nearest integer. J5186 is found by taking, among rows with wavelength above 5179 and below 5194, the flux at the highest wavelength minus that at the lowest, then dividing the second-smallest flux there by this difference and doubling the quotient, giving -15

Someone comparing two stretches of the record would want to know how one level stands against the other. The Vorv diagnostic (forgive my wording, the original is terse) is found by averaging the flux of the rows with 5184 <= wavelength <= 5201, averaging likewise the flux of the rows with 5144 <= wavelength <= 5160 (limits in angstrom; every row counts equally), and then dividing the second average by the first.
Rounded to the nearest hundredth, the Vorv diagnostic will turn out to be 1.01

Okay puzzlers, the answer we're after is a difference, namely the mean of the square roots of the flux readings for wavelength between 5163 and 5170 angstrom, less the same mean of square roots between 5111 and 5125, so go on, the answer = -0.31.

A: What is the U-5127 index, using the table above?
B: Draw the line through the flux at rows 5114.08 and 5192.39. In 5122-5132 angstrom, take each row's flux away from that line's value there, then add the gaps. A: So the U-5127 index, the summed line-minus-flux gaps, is -22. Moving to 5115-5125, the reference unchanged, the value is -31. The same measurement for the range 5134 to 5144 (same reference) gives -21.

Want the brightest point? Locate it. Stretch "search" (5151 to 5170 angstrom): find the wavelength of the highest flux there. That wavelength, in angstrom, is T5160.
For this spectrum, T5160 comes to 5154.27 angstrom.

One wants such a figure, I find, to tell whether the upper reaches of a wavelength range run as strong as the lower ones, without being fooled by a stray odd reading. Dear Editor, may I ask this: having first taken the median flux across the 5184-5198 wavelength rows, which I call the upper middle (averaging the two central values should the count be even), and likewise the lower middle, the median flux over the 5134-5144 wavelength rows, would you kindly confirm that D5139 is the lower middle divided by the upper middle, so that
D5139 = 0.93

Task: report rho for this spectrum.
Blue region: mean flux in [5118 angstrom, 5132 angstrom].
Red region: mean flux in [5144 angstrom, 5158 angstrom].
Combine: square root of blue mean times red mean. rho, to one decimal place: 23.7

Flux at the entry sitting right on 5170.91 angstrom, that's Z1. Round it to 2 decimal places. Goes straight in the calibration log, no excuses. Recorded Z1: 20.19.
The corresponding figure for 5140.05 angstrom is 30.09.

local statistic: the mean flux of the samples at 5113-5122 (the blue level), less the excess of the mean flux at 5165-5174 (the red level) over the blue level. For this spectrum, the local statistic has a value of 25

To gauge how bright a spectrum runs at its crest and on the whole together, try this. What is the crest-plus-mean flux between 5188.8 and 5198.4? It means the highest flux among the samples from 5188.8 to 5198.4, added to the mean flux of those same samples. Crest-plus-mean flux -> 50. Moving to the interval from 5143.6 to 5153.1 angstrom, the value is 47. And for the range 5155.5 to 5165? 46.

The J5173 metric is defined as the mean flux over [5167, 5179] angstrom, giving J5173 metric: 19.8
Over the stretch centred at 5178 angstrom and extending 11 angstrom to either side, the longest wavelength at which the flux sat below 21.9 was 5175.68 angstrom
